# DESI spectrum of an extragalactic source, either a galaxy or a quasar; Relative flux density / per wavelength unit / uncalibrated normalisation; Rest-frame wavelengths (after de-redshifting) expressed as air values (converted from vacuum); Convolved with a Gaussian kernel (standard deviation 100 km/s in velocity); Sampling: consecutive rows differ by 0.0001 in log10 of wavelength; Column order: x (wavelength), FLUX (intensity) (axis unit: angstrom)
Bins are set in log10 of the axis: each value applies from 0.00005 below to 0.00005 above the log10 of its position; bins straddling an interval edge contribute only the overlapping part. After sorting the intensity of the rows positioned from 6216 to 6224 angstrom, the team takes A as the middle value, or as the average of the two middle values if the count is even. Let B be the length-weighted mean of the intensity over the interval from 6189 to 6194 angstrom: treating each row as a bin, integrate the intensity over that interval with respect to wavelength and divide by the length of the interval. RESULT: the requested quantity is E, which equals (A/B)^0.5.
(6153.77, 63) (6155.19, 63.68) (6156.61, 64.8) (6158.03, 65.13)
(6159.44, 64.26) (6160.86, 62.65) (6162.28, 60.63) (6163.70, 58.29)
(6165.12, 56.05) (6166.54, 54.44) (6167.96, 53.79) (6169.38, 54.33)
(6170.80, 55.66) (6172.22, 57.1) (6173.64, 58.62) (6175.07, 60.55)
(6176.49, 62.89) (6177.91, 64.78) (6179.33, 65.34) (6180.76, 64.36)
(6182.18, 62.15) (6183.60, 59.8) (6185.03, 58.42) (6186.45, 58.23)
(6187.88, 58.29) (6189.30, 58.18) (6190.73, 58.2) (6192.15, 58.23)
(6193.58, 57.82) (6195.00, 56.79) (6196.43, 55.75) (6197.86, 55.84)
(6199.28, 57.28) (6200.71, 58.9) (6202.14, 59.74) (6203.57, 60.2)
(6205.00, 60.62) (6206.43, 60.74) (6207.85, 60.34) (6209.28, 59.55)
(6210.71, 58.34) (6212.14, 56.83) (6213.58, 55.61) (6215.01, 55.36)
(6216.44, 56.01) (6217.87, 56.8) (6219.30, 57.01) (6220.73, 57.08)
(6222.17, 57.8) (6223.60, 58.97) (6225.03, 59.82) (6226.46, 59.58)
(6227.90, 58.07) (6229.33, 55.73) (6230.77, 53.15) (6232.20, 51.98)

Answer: 0.991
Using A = 57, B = 58.1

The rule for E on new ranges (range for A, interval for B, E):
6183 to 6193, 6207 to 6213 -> 0.996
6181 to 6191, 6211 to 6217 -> 1.020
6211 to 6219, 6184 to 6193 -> 0.980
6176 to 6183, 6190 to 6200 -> 1.061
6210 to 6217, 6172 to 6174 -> 0.983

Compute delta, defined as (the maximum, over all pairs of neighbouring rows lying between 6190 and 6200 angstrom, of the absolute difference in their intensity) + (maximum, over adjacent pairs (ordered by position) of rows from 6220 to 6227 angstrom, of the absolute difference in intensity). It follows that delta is 2.6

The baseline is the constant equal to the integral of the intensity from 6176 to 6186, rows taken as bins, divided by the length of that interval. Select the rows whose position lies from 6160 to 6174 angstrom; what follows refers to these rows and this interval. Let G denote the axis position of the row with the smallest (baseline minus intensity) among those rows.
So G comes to 6160.86 angstrom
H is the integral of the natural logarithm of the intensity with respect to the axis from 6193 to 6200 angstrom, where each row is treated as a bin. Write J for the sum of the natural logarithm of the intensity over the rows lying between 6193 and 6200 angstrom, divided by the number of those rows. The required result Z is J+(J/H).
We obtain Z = 4.18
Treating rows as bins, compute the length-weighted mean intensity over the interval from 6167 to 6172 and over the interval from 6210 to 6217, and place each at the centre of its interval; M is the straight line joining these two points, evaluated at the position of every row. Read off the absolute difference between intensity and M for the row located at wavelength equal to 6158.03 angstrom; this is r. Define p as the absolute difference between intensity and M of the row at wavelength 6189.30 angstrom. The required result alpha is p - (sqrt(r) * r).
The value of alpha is -32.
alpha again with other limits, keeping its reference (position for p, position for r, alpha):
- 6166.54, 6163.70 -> -7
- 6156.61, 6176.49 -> -11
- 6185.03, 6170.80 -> 2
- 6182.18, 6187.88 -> 2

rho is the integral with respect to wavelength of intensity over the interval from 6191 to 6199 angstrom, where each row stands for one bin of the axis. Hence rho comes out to 456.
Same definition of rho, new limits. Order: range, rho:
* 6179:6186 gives 432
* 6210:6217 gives 395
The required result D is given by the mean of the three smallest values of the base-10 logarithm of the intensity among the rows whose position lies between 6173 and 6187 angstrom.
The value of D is 1.77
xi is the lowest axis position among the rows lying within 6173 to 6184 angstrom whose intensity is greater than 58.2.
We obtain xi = 6173.64 angstrom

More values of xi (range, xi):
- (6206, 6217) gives 6206.43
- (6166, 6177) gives 6173.64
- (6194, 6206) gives 6200.71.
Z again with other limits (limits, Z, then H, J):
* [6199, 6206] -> 4.23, 28.6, 4.08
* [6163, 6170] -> 4.16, 28.1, 4.01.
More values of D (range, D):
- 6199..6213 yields 1.76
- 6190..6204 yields 1.75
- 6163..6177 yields 1.73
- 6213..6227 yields 1.75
